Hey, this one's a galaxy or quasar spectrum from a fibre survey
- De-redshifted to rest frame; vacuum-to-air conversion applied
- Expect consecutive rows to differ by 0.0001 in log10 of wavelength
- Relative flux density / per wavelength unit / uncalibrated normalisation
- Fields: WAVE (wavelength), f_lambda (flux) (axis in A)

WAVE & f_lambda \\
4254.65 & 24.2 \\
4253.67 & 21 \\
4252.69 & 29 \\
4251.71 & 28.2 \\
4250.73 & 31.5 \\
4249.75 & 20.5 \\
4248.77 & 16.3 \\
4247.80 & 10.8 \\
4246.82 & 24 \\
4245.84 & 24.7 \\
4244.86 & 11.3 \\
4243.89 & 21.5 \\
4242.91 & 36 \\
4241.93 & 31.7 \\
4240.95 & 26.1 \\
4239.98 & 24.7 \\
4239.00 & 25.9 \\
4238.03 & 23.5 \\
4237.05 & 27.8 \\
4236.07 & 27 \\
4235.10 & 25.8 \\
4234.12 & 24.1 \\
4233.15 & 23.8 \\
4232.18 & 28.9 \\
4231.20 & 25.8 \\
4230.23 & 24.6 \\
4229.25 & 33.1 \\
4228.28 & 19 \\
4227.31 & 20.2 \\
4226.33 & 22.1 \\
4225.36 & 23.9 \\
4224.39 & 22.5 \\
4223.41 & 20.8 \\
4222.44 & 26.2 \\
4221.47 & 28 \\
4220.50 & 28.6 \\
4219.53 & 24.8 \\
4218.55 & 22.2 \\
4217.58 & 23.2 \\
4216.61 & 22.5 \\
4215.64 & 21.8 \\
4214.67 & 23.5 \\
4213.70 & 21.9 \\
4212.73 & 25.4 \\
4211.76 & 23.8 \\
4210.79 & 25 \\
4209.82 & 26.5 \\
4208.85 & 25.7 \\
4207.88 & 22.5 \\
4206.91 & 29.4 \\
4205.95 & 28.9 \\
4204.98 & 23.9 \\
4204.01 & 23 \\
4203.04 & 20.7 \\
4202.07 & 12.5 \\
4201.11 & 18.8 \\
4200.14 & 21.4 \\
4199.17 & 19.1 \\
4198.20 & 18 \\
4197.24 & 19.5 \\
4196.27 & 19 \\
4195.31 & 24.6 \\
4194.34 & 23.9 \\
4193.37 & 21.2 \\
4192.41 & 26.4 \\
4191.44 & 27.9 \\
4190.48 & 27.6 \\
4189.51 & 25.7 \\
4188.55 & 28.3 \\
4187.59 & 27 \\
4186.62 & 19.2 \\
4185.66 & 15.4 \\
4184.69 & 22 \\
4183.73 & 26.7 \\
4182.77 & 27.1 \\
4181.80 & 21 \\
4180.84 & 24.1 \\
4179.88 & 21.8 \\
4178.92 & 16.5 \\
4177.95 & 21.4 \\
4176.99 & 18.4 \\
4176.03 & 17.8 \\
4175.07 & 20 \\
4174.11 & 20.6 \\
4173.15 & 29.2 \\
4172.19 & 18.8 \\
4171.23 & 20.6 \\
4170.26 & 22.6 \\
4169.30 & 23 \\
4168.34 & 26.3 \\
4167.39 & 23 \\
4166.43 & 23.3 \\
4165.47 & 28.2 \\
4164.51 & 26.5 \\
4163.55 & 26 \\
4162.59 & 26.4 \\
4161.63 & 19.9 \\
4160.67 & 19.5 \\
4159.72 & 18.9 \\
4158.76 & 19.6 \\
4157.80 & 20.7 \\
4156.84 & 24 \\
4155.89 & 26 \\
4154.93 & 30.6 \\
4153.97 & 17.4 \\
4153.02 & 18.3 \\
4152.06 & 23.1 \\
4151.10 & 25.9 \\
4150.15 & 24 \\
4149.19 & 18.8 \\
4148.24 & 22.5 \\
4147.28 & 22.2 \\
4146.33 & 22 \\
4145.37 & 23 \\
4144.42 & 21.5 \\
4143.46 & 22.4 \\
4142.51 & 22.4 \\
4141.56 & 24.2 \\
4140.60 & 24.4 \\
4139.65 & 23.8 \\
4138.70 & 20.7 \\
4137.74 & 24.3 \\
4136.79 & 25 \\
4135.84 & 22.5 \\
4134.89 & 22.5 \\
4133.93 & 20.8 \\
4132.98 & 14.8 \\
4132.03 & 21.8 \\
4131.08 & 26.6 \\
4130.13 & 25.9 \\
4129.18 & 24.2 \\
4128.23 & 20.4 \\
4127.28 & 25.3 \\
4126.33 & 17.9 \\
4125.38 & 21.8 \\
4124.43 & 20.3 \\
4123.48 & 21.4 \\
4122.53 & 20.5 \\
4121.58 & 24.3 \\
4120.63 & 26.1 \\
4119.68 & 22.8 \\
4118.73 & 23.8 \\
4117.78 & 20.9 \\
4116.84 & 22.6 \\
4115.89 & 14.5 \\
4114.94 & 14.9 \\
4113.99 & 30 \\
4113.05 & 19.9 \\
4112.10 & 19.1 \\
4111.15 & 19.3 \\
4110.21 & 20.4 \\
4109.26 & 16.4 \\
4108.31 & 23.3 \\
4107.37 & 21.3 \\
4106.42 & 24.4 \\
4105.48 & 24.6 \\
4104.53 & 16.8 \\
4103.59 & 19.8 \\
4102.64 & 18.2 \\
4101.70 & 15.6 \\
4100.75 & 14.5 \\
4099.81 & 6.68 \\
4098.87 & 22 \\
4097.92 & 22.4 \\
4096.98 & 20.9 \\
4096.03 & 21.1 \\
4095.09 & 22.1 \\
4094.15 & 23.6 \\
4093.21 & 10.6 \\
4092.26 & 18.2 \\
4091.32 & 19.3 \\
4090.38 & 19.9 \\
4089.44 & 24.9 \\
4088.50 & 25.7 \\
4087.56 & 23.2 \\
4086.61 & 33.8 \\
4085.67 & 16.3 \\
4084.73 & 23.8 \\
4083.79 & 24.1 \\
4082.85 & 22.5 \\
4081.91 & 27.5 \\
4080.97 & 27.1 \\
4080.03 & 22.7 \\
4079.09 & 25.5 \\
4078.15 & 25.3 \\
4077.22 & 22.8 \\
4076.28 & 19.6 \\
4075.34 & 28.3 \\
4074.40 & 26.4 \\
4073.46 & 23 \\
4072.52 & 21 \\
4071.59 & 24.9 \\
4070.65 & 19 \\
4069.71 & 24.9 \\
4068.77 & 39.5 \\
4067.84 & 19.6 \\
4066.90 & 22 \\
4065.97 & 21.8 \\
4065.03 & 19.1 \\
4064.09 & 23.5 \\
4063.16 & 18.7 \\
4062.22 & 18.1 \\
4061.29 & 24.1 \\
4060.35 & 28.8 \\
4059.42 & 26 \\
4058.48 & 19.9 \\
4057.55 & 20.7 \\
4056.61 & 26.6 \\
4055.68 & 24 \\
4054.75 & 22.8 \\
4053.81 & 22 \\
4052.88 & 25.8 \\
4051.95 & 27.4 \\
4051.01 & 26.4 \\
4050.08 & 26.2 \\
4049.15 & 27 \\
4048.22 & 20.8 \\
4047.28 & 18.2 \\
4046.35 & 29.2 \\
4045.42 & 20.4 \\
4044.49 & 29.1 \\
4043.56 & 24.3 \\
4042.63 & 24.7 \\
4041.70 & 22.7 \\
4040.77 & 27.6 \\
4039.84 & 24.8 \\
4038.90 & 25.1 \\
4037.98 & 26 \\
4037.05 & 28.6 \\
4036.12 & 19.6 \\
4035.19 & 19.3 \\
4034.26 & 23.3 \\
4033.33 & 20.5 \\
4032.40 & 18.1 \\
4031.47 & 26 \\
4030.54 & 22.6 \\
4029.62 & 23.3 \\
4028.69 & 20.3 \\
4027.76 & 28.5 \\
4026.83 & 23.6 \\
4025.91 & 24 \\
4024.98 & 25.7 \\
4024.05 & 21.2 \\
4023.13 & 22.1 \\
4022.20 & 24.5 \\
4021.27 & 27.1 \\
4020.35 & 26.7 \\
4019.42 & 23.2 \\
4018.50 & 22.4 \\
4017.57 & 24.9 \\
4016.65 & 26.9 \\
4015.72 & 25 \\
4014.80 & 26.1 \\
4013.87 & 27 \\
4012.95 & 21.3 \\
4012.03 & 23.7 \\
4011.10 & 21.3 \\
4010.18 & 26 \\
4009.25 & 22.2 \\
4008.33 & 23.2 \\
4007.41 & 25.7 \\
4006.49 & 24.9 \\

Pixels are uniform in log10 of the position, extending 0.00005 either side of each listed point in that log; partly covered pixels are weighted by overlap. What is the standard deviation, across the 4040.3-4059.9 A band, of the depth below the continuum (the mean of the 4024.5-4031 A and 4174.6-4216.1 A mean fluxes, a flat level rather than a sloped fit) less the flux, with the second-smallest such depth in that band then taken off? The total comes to 8.9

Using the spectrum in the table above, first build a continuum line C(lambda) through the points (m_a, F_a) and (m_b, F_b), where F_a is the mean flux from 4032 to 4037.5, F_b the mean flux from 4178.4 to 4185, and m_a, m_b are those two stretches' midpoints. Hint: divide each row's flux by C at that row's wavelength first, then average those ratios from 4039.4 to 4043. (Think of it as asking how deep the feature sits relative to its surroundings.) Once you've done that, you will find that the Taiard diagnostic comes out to 1.2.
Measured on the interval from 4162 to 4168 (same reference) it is 1.1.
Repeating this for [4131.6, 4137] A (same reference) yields 0.9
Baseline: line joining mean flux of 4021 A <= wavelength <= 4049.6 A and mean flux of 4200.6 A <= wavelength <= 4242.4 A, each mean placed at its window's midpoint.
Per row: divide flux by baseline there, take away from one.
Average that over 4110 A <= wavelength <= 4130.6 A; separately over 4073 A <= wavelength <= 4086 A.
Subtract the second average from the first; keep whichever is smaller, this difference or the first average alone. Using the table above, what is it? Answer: 0.100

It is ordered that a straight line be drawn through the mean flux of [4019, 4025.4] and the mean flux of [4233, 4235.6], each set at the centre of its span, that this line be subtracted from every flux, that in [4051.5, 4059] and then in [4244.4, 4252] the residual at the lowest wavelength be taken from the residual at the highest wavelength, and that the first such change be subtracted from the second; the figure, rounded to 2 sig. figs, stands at 24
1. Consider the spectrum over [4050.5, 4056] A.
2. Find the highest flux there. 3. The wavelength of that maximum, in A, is 4051.95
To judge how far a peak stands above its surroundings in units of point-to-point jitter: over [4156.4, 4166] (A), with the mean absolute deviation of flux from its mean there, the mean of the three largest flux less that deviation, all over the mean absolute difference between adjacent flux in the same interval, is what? 14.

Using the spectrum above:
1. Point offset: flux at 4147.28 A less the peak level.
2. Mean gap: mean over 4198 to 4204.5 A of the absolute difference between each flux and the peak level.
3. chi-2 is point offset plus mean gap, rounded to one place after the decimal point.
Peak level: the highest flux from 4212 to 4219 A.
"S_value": 3.1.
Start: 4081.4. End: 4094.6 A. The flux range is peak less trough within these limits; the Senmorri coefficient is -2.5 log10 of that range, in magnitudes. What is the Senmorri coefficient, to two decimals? -3.41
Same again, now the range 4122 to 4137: -2.68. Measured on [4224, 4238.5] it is -2.87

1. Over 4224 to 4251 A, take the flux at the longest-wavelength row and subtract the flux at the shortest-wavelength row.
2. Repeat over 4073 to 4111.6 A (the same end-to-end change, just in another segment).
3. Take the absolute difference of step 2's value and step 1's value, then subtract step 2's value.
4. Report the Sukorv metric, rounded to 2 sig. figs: 16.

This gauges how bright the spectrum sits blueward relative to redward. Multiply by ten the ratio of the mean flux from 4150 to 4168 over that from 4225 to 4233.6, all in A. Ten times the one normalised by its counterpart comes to 9.4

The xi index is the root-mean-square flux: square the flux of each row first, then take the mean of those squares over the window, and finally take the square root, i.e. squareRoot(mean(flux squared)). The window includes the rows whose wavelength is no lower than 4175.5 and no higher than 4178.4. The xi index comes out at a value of 19.3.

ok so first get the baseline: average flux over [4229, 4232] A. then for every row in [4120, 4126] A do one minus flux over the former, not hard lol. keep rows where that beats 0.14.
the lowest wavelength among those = 4122.53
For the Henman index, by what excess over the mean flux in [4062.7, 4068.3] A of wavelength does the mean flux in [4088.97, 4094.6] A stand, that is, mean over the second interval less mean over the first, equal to -1.4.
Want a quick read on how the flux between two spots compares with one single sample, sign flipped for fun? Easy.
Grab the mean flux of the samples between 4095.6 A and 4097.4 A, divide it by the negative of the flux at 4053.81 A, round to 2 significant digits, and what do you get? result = -0.95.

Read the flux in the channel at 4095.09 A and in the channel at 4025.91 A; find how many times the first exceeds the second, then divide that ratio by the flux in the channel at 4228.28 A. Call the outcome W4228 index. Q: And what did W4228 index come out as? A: 0.05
